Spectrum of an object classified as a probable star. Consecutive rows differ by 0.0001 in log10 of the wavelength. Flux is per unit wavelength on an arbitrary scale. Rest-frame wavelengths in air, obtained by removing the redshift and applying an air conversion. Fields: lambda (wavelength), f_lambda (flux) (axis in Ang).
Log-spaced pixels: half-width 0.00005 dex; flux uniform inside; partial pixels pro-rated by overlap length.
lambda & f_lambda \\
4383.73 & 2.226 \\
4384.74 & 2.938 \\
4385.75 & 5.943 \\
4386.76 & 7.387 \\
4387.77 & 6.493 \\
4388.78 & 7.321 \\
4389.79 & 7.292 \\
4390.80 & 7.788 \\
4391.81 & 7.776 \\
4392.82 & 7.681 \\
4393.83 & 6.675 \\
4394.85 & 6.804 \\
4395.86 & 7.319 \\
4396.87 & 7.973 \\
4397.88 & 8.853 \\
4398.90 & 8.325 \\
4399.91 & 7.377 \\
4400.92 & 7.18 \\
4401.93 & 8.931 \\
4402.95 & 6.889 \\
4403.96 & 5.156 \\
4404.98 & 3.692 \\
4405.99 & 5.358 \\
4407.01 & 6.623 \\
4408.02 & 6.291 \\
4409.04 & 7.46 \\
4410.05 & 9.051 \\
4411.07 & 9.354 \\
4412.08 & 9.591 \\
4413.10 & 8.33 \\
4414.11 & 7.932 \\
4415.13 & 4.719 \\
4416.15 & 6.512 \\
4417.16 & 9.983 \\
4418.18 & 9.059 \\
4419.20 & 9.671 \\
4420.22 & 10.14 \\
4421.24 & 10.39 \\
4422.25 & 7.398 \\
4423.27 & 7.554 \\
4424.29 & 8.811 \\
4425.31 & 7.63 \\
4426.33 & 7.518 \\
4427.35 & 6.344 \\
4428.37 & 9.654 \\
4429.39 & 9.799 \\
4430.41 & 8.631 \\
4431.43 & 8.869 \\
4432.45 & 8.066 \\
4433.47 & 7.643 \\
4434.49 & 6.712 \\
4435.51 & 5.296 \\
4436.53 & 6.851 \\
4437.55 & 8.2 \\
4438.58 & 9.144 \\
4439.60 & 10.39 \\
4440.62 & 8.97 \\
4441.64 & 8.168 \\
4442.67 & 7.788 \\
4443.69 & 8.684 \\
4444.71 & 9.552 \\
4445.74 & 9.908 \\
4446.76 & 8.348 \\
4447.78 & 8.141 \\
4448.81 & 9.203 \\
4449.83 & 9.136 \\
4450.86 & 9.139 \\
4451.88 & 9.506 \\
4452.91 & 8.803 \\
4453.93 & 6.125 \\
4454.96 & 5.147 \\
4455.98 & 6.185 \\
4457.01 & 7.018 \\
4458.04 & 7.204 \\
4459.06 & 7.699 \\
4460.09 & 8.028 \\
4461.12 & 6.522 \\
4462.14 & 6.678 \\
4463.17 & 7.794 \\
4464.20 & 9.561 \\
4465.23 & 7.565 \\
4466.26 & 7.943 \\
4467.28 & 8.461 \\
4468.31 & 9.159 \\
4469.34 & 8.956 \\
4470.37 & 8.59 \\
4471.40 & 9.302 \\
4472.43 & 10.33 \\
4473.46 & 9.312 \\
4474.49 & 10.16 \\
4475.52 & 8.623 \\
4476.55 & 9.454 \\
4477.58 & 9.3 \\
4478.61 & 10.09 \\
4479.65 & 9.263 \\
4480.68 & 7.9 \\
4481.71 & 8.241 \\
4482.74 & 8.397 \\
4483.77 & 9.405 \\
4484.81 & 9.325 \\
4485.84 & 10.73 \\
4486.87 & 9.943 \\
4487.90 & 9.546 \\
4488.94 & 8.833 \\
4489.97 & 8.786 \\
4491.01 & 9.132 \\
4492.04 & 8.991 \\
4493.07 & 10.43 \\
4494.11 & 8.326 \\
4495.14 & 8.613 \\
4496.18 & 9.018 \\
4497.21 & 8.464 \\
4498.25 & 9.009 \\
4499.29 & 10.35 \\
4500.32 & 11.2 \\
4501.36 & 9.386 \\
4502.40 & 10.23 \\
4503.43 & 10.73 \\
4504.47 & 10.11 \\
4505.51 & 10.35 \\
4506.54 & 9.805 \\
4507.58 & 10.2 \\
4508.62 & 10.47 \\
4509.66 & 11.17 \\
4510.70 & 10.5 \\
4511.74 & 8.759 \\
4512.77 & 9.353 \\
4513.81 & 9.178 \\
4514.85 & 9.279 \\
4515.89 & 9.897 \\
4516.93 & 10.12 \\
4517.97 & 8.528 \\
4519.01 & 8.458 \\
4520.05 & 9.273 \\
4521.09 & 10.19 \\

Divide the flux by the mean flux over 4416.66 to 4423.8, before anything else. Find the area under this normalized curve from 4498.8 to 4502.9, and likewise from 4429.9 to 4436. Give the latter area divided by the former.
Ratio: 1.1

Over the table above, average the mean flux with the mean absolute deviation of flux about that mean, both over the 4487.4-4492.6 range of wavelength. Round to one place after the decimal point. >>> 4.6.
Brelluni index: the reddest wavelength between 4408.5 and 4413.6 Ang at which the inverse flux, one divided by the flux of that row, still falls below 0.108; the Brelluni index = 4412.08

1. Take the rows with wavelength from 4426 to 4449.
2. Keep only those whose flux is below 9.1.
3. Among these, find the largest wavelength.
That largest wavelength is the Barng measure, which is 4447.78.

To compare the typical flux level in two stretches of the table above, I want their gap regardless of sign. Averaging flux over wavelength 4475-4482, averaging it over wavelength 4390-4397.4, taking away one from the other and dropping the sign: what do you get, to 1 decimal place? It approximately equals 1.6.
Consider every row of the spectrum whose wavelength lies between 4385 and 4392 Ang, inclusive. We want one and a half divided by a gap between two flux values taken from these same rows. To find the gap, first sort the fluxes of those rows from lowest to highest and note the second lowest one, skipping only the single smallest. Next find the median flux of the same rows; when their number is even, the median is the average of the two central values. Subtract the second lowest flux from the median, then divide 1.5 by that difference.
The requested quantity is 1.81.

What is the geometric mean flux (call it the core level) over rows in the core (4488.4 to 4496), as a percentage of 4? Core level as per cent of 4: 225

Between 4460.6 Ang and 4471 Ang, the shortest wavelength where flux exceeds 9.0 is 4464.20 Ang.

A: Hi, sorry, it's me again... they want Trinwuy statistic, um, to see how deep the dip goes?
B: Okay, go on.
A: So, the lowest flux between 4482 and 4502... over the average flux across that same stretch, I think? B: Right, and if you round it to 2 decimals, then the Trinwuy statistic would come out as 0.89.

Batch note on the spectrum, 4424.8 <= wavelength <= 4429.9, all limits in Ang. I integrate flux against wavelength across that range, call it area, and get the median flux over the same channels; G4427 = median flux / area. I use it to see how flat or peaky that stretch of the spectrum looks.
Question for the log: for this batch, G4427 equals 0.183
